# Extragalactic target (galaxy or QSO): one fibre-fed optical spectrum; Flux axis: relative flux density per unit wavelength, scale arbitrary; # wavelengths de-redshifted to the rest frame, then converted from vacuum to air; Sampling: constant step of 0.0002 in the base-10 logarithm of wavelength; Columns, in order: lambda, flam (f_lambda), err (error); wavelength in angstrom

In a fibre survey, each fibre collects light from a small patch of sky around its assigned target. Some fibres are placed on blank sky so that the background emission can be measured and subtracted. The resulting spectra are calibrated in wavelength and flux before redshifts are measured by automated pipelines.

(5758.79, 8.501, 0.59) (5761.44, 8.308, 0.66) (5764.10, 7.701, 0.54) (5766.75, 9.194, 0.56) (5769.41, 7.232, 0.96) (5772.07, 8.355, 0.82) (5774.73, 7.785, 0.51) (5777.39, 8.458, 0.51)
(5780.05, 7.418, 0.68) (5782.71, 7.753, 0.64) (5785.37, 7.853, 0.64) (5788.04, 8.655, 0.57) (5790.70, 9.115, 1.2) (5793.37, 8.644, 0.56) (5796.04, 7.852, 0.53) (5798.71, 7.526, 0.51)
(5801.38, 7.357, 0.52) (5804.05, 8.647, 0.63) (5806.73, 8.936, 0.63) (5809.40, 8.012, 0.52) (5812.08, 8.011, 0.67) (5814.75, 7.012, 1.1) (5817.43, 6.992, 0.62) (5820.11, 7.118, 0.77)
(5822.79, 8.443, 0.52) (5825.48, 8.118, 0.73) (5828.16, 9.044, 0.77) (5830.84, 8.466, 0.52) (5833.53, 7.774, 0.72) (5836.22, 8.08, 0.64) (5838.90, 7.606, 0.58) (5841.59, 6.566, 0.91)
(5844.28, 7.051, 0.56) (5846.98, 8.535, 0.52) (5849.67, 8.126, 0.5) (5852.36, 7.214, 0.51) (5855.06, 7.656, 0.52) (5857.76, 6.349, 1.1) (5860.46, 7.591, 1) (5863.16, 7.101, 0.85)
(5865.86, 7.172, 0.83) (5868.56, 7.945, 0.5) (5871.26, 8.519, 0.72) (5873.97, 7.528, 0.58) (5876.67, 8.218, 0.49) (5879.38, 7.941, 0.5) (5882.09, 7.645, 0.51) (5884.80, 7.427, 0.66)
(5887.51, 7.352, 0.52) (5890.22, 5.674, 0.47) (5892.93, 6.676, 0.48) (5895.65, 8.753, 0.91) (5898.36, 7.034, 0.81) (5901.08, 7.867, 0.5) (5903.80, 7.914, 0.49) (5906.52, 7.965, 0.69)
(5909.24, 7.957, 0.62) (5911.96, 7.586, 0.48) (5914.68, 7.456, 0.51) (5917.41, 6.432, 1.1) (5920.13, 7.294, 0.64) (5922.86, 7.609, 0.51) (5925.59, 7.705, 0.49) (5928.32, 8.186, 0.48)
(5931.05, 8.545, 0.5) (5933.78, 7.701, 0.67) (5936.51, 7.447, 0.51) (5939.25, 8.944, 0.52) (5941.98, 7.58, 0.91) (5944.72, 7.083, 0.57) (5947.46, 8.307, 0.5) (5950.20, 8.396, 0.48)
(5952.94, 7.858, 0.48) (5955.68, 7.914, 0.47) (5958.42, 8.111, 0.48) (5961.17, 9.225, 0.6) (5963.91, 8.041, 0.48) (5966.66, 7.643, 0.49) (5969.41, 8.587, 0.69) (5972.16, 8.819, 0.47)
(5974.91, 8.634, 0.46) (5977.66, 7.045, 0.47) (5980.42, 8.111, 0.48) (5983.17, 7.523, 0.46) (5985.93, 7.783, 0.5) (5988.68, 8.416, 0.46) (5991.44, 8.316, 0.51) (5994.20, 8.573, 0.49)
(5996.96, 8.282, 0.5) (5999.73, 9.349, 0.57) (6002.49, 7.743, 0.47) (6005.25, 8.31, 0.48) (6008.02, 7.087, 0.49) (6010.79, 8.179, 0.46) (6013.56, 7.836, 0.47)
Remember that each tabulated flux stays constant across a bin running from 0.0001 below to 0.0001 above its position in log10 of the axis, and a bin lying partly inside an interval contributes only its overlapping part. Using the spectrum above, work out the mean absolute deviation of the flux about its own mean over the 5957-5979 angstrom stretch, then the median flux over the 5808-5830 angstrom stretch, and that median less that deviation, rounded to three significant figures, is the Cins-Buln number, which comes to 7.46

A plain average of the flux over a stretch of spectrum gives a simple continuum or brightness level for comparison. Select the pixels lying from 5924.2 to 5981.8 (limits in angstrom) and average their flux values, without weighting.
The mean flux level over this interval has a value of 8.09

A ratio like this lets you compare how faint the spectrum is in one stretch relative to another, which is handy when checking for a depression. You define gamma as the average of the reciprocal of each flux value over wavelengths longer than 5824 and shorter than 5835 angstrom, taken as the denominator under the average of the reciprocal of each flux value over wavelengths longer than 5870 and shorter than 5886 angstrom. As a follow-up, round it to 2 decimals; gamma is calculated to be 1.06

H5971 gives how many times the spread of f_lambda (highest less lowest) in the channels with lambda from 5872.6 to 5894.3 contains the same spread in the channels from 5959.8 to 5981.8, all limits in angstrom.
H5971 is 1.17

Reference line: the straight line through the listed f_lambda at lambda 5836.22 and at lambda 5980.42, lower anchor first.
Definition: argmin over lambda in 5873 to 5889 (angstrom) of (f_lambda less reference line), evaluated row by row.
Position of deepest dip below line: 5887.51 angstrom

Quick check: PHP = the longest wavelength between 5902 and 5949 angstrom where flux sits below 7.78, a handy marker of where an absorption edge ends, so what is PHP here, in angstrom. 5944.72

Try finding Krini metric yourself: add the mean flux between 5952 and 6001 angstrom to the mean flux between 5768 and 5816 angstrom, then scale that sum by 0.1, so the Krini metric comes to 1.63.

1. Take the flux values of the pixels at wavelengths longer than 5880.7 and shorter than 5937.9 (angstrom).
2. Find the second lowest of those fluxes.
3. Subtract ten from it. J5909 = -3.57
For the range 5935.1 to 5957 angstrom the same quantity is -2.55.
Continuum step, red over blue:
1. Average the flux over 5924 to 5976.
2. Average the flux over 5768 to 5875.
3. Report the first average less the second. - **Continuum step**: 0.30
